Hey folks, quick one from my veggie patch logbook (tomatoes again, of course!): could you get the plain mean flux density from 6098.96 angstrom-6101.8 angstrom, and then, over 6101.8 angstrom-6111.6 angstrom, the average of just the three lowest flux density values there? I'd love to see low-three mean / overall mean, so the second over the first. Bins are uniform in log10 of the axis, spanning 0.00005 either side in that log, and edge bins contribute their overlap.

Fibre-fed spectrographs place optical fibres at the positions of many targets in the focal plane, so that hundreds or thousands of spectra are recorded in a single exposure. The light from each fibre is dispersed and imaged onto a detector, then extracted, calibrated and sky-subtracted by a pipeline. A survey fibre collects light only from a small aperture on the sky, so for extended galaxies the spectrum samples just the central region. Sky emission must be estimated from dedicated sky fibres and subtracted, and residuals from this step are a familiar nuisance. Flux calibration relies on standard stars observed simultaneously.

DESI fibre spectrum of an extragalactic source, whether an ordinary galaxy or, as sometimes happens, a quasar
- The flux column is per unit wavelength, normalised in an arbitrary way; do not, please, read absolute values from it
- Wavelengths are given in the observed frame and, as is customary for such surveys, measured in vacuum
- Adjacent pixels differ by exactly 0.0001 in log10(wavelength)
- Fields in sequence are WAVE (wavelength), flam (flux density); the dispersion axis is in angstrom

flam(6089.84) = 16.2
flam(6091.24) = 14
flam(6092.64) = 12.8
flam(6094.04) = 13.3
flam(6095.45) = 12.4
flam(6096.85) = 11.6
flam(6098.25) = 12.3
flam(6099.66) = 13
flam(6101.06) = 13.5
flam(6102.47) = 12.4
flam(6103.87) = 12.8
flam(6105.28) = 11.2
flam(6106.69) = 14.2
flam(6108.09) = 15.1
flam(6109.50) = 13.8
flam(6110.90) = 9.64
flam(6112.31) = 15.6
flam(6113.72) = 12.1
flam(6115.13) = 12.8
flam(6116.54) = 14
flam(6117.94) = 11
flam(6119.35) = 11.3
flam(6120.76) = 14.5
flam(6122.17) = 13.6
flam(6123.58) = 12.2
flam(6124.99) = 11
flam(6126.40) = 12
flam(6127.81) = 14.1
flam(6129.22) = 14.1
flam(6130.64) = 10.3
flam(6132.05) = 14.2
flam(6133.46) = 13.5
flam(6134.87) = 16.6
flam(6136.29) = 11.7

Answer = 0.84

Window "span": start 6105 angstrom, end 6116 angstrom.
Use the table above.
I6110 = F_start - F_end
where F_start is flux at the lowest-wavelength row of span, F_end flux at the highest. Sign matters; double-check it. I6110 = -2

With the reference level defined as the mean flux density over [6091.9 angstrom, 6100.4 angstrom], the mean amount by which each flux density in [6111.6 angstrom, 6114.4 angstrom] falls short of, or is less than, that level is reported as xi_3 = -1.3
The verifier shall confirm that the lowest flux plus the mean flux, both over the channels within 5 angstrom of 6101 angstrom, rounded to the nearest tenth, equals 23.6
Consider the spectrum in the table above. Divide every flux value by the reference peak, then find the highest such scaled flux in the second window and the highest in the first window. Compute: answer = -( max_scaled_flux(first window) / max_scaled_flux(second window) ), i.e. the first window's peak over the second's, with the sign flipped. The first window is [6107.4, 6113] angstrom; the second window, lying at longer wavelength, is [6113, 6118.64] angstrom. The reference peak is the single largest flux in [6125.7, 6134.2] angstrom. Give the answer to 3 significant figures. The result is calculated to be -1.11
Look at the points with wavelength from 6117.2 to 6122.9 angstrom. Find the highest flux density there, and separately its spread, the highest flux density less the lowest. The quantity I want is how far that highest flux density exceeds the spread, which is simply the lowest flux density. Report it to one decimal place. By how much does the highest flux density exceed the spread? 11.0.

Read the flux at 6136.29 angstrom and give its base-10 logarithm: 1.07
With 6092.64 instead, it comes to 1.11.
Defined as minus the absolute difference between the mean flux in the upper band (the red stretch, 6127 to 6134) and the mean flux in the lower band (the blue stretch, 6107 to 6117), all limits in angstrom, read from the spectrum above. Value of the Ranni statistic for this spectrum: -0.1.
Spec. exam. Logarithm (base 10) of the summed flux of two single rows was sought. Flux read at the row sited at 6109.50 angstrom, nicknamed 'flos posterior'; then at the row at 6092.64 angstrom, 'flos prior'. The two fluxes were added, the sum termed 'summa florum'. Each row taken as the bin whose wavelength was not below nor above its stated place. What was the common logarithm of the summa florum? 1.42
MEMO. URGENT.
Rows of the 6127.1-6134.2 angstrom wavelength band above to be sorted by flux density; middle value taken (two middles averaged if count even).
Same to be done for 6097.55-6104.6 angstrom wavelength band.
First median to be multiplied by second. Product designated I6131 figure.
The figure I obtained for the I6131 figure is 180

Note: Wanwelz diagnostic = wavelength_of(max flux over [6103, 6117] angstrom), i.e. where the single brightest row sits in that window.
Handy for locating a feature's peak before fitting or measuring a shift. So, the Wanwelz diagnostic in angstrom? 6112.31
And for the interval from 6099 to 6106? 6101.06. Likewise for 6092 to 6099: 6094.04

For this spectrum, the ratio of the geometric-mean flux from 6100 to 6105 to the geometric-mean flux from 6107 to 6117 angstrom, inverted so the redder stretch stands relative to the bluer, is 1.02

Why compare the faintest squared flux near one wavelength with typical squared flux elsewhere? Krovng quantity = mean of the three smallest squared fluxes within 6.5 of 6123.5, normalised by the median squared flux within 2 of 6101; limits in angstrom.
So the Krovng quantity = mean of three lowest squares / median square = 0.73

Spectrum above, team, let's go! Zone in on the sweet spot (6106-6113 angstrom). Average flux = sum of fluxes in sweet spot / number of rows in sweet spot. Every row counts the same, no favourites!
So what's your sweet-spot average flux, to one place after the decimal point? 13.7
